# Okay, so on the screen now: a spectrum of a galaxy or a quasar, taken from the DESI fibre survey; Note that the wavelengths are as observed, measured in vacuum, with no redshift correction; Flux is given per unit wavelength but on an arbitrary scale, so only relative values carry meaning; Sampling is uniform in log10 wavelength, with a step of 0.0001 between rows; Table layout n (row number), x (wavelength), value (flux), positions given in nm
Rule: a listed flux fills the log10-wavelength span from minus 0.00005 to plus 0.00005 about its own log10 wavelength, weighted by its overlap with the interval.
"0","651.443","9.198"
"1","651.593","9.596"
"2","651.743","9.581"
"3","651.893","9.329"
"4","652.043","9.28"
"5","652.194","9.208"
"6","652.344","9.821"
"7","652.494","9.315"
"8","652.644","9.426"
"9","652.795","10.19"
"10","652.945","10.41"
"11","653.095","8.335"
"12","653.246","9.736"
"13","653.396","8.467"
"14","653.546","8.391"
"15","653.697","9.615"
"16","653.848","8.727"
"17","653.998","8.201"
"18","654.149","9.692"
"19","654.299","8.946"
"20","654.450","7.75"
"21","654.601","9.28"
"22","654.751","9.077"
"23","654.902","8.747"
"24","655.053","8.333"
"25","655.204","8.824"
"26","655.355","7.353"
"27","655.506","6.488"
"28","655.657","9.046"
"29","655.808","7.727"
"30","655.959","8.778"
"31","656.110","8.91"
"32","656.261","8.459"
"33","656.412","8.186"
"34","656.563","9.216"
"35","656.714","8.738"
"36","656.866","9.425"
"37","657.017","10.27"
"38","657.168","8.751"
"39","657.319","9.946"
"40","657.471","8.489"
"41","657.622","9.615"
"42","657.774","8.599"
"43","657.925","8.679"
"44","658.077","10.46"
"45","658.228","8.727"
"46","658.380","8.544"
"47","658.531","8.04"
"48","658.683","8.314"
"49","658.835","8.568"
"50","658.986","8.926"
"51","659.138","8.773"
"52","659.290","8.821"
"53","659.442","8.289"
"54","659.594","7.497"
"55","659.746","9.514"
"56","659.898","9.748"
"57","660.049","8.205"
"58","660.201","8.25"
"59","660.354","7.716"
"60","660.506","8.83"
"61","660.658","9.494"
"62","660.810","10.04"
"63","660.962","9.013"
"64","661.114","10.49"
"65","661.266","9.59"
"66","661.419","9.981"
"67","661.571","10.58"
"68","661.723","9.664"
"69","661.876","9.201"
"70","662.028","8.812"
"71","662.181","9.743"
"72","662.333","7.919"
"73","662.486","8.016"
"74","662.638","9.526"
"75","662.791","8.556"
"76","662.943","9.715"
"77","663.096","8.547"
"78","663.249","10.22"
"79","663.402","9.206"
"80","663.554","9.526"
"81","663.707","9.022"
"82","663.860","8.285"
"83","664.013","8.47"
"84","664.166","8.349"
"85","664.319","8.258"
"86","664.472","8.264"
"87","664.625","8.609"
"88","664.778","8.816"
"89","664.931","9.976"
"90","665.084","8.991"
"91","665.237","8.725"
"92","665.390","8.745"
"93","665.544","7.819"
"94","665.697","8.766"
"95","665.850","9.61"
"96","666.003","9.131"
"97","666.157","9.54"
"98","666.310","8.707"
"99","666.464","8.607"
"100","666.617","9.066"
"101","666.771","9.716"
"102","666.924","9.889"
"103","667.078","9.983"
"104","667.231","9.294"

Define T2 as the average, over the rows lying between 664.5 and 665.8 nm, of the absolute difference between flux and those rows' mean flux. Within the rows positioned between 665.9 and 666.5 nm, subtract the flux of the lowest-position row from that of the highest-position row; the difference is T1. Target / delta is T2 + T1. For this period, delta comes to -0.2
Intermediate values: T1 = -0.5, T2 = 0.34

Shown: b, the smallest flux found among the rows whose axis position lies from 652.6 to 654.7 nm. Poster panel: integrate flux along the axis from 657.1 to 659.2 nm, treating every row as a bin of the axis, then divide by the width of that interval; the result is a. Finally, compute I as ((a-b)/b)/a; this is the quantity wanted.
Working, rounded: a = 8.89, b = 7.75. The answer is 0.017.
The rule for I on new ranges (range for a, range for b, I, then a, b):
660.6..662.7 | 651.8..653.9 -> 0.014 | 9.43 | 8.335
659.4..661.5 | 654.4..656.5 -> 0.044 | 9.06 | 6.488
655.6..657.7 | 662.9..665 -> 0.010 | 8.97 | 8.258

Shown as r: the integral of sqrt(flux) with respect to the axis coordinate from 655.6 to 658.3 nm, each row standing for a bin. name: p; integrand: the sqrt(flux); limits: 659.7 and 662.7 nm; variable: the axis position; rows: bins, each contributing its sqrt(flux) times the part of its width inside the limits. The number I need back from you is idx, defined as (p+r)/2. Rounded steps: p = 9.1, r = 8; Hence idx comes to 8.6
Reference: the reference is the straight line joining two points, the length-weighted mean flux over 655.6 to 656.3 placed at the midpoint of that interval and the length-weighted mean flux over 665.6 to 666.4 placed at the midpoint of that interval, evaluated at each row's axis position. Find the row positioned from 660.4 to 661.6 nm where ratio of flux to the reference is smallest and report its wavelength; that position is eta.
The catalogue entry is 660.506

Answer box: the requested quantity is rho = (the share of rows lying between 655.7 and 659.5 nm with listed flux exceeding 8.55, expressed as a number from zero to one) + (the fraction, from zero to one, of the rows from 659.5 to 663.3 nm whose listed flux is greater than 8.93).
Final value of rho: 1.28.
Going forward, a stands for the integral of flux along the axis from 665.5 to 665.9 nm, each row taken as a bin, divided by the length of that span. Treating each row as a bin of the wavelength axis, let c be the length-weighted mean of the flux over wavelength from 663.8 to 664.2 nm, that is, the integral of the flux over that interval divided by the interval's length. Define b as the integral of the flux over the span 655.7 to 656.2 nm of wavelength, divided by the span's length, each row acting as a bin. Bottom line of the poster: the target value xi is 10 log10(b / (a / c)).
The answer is 9.10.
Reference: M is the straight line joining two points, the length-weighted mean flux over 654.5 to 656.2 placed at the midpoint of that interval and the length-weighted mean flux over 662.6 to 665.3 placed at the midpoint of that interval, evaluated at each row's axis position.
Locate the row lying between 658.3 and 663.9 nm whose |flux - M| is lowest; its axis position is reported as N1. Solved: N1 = 662.028 nm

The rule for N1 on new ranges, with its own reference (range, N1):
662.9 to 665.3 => 665.084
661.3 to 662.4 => 662.028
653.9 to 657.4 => 656.261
